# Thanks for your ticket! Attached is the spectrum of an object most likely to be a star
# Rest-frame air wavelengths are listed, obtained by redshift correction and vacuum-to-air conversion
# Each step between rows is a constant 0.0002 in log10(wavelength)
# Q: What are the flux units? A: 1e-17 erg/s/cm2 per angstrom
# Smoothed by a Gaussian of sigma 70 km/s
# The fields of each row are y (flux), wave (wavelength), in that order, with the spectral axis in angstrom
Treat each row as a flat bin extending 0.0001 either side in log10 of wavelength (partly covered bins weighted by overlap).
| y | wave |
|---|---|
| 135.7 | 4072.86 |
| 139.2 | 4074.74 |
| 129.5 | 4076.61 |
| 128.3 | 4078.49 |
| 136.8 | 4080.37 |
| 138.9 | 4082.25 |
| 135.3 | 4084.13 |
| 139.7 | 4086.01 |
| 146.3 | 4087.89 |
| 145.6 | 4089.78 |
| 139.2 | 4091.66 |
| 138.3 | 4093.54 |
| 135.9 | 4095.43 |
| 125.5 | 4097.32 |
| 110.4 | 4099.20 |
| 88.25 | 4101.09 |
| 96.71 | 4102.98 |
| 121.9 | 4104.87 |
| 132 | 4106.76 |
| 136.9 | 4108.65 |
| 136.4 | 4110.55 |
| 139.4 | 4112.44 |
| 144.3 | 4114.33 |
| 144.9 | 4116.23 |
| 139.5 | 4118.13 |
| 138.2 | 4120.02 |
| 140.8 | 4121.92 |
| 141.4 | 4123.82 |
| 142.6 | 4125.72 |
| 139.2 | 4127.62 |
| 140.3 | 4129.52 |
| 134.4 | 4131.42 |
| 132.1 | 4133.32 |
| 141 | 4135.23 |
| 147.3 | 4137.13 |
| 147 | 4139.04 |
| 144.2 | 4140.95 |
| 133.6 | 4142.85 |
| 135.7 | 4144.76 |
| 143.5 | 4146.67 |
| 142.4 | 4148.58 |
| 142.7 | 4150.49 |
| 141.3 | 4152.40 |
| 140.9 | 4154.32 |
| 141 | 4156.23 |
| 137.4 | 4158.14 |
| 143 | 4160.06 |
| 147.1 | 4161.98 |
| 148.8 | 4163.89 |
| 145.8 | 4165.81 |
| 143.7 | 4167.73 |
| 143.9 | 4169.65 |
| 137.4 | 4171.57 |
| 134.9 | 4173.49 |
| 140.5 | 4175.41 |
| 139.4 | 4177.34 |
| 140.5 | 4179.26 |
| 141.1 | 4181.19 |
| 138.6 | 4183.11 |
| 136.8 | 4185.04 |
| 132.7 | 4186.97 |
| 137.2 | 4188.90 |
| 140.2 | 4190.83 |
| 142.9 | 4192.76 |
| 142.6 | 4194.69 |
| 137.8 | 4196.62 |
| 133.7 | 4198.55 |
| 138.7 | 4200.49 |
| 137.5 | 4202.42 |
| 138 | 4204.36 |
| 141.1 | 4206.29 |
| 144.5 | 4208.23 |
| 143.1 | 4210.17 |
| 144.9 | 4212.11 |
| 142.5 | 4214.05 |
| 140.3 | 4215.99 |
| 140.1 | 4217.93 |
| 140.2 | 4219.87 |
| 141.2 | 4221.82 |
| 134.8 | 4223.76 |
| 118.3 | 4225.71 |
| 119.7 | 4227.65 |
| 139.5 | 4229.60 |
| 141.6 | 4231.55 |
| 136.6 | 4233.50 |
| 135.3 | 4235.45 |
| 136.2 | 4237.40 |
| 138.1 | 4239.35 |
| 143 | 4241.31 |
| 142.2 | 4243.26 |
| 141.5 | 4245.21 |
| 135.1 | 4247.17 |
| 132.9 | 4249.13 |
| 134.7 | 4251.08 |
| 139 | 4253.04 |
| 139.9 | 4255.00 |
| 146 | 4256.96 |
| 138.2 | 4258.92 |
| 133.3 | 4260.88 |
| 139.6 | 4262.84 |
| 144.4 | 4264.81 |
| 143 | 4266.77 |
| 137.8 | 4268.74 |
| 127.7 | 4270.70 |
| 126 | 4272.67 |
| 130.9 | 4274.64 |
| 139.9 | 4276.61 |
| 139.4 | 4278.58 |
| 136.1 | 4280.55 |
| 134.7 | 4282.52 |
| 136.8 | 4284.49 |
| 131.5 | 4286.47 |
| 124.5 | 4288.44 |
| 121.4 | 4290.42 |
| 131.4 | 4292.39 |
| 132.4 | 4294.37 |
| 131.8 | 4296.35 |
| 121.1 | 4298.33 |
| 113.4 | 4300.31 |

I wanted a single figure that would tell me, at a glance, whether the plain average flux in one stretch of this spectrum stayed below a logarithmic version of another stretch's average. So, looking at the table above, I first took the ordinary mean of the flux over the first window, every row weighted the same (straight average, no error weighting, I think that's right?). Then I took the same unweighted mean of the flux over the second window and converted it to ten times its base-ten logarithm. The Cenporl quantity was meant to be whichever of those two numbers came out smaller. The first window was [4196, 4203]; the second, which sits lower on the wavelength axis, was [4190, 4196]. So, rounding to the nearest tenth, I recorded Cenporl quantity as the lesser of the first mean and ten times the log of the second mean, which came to 21.5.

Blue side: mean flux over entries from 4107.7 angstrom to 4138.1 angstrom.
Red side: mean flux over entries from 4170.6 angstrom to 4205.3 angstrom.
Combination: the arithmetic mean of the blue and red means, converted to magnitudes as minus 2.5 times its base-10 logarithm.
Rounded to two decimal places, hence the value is -5.36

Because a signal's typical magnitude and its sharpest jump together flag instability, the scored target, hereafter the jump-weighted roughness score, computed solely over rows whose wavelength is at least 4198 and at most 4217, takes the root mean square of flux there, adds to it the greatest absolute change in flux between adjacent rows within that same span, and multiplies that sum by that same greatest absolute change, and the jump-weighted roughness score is 727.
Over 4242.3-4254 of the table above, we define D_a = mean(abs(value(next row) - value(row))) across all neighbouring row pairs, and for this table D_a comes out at 3.1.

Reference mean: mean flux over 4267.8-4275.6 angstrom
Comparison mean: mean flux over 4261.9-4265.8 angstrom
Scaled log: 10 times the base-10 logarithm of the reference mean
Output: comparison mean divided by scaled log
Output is 6.71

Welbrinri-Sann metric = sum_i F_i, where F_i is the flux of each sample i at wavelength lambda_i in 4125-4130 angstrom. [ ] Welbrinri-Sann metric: 422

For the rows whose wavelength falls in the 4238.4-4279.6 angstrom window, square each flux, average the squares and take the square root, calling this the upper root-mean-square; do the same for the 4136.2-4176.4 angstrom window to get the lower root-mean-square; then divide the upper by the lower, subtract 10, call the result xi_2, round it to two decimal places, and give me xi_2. -9.03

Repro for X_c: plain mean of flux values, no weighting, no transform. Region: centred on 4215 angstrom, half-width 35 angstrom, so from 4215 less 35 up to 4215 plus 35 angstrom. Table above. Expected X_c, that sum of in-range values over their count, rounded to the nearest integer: 138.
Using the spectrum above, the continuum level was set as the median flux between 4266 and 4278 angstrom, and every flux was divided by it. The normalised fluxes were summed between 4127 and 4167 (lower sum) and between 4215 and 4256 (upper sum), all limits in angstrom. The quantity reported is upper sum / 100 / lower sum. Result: 0.0097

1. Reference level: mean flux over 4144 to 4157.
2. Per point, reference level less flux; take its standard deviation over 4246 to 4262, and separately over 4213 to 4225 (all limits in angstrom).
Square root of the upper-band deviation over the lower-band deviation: 1.3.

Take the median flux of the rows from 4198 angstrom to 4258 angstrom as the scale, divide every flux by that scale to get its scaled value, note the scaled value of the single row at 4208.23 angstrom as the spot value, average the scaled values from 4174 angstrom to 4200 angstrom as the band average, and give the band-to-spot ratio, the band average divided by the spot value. 0.96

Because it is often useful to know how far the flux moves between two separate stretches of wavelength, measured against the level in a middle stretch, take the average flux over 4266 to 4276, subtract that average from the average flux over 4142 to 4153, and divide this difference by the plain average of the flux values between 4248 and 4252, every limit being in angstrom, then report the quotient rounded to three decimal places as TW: 0.051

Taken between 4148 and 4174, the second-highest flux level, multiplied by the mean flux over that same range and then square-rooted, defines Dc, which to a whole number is 145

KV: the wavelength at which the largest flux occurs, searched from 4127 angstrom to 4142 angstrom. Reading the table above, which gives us 4137.13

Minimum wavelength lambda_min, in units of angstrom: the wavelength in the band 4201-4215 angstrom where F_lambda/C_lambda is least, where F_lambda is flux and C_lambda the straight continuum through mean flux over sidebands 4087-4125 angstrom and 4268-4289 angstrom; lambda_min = 4202.42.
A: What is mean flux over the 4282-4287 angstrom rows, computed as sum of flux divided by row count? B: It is 134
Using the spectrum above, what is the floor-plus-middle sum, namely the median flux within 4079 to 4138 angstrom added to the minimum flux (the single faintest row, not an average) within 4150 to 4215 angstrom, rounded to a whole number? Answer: 272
